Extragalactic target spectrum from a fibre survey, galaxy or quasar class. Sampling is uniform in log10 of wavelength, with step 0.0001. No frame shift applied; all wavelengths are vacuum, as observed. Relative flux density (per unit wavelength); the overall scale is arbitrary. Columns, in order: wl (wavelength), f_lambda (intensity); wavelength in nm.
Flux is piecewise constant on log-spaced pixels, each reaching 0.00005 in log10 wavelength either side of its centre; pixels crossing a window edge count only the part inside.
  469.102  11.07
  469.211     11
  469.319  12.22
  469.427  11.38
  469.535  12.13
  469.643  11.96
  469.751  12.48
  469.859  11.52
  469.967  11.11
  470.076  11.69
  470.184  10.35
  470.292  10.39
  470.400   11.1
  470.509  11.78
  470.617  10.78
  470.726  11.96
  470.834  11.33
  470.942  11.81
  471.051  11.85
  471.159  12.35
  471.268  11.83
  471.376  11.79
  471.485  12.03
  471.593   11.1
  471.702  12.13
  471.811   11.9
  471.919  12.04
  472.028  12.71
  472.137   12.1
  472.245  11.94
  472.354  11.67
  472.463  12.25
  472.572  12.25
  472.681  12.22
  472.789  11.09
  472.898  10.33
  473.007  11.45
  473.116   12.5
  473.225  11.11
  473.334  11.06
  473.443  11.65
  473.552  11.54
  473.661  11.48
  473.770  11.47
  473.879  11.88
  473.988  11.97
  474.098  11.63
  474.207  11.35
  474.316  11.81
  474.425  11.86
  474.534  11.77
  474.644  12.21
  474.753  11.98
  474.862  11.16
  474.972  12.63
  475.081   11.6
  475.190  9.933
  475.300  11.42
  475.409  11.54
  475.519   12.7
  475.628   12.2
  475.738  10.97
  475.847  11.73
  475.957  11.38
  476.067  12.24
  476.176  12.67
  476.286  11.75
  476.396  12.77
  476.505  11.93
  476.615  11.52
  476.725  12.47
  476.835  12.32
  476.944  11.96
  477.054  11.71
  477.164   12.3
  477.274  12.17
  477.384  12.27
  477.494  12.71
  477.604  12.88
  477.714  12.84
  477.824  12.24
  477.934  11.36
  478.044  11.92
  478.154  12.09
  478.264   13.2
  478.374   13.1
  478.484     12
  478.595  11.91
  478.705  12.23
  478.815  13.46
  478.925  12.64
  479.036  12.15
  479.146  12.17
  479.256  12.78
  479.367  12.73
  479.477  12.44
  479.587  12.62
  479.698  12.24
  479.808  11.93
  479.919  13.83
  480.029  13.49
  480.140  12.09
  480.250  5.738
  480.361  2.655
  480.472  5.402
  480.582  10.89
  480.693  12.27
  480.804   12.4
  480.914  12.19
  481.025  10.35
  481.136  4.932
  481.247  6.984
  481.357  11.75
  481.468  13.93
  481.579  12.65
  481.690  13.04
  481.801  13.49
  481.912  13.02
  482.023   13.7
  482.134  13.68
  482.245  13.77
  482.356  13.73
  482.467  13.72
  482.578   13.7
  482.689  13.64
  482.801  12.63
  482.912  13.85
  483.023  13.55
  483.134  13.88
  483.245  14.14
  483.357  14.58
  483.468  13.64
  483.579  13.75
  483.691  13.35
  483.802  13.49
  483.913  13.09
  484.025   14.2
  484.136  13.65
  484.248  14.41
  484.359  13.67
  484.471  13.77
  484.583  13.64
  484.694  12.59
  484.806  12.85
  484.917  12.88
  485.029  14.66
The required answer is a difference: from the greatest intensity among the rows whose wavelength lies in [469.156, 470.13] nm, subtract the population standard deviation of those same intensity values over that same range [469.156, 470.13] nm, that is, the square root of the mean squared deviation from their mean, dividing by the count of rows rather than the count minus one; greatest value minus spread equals 12.0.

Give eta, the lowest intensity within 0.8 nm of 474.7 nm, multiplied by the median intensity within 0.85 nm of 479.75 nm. 121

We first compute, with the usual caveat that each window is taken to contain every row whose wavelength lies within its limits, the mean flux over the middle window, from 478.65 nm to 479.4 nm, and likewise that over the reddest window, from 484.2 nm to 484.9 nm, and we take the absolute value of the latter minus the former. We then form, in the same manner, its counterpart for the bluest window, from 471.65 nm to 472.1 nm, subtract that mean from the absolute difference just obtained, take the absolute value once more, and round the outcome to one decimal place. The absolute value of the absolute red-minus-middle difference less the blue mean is 11.3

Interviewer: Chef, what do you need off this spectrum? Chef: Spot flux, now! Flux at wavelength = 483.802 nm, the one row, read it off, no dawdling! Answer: 13.49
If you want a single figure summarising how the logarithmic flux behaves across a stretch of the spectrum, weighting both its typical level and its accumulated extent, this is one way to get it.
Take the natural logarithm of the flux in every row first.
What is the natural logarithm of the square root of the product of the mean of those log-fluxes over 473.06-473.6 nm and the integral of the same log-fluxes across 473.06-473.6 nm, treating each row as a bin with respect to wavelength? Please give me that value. 0.59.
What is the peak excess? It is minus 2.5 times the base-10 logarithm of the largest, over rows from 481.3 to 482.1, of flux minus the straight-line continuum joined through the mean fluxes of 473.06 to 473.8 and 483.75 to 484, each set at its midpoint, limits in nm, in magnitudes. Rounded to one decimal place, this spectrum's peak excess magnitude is 0.0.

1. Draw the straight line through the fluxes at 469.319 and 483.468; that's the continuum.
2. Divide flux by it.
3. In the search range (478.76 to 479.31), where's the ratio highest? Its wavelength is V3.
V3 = 478.815 nm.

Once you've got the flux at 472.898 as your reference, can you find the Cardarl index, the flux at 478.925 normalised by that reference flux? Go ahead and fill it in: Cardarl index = 1.224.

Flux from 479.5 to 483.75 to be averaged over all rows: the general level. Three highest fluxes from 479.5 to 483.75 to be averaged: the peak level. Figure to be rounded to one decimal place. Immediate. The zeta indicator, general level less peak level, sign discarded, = 2.2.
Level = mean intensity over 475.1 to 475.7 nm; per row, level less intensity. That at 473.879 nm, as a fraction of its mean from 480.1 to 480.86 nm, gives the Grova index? -0.12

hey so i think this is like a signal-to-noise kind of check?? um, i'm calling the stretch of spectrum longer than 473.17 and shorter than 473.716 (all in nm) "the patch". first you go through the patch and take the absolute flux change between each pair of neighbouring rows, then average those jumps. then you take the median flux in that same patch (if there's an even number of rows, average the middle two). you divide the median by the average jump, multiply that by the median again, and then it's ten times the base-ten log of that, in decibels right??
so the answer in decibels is 28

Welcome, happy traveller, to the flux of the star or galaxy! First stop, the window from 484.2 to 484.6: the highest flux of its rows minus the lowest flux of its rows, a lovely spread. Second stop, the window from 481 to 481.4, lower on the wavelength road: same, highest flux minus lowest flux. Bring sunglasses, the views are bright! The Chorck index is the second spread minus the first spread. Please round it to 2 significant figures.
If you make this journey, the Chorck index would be 6.0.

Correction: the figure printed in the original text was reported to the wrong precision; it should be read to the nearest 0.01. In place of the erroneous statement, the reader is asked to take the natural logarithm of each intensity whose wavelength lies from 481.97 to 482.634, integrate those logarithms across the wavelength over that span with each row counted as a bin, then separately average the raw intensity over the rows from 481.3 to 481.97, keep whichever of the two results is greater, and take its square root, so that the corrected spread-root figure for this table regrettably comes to 3.60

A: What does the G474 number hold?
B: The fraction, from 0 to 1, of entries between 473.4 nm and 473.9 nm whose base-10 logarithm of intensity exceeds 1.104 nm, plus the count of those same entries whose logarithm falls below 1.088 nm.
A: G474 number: 5.0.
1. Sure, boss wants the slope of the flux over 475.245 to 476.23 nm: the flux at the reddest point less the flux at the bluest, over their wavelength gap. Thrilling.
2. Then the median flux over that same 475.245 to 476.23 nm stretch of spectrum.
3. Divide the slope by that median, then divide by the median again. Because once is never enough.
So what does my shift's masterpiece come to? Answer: 0.010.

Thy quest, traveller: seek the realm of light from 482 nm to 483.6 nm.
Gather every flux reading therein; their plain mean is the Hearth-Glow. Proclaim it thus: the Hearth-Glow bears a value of 13.7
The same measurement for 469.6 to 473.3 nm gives 11.7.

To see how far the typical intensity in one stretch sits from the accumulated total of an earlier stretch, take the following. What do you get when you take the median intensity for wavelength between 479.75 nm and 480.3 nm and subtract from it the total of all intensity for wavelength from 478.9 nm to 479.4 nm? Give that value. -50.4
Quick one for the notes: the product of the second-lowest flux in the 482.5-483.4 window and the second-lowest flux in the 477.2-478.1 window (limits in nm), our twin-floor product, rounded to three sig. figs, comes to 162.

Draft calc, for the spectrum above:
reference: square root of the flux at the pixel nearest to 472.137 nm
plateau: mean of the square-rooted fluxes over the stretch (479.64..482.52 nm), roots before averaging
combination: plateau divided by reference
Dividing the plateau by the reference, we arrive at 0.95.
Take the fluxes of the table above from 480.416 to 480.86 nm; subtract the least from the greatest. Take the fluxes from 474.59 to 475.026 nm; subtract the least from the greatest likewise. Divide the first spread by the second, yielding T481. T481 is 4.8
